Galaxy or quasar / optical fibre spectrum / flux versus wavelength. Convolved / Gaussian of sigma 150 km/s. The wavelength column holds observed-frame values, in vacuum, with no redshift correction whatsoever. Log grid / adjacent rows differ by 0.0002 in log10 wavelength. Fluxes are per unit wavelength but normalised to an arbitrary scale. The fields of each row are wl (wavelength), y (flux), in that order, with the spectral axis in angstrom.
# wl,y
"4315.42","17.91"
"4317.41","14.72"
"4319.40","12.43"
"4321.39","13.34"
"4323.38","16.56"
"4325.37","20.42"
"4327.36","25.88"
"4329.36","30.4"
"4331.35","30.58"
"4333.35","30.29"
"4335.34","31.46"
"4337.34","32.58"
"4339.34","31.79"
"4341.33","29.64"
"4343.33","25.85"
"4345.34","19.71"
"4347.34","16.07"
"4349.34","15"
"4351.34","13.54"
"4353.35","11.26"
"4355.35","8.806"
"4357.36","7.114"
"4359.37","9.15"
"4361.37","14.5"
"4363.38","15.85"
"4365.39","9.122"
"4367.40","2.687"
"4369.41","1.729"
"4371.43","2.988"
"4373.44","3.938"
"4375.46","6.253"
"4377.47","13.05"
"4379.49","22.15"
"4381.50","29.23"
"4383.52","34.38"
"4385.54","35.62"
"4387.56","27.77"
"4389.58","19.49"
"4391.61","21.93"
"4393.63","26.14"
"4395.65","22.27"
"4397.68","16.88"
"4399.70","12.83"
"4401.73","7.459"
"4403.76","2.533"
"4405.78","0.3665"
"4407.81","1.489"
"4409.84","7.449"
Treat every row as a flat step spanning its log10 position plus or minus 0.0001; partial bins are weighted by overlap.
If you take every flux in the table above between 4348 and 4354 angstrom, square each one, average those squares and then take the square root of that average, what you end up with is 13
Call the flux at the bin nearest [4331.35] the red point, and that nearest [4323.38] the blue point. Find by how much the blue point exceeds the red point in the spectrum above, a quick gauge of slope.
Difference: -14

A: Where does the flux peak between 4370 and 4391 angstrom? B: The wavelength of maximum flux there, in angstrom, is 4385.54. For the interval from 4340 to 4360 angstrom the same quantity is 4341.33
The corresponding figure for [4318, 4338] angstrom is 4337.34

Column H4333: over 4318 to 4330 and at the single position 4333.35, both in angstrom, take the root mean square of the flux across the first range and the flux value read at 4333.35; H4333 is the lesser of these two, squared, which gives 436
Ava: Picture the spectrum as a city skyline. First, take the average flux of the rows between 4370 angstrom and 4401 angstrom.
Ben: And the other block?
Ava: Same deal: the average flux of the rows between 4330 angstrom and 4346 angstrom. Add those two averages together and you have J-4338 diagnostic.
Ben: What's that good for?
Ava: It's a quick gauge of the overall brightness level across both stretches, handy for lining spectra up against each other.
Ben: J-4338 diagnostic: 49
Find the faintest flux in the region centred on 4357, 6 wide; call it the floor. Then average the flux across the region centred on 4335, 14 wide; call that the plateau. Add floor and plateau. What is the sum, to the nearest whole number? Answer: 38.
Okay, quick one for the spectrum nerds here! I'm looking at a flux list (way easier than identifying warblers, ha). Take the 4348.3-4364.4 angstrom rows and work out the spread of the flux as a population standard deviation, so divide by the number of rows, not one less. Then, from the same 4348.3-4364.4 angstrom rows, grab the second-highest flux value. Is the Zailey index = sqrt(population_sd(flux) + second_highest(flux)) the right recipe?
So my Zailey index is 4.25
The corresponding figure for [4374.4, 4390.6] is 6.63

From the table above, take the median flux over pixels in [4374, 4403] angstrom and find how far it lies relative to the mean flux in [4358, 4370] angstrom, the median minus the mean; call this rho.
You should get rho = 13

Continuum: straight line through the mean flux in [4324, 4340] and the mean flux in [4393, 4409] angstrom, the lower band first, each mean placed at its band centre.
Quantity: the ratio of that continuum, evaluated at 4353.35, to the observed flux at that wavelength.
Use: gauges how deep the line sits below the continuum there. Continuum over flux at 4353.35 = 2.1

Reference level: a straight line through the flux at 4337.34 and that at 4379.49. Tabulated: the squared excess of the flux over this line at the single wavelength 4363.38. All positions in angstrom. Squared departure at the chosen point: 106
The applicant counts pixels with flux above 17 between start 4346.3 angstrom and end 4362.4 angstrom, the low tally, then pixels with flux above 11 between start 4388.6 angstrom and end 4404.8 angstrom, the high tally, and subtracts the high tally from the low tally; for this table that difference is -6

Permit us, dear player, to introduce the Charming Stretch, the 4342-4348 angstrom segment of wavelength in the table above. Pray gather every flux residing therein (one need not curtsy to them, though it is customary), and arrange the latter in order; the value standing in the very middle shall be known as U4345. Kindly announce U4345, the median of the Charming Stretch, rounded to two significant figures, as 20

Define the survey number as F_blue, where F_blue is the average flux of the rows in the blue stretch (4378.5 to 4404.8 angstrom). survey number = 21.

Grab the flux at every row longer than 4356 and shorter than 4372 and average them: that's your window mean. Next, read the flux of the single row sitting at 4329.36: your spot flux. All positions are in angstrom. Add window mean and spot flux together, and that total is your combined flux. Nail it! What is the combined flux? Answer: 38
